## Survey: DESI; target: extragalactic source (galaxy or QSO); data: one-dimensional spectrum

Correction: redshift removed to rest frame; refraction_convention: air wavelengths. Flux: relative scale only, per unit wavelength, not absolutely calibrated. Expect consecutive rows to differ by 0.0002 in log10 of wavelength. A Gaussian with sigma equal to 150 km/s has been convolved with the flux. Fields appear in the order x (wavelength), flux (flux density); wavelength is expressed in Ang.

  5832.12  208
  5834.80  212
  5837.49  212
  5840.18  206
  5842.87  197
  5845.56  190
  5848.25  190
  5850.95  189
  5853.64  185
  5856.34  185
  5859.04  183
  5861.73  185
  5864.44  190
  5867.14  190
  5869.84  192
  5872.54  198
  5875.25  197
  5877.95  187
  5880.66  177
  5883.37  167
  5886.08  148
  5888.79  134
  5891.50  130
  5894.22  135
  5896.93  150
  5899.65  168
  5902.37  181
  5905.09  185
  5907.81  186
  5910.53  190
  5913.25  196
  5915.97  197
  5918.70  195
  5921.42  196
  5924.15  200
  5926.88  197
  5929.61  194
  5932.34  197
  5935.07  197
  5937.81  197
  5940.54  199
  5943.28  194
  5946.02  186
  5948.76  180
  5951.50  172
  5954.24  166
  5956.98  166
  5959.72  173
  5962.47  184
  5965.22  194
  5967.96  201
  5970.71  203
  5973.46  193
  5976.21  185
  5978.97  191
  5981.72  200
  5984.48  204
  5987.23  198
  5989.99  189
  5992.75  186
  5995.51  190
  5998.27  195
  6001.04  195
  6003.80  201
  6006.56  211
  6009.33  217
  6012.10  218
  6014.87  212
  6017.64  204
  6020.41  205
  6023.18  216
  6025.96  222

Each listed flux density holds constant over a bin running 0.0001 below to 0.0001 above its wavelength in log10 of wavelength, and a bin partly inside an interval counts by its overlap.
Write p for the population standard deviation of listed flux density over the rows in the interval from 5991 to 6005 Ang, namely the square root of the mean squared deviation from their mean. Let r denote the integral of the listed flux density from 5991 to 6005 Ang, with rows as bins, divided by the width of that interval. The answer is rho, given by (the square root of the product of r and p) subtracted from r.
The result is 162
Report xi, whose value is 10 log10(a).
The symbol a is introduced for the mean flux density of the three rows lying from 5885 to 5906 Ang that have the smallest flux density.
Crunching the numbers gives 21.2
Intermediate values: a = 133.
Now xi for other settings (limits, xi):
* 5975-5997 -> 22.7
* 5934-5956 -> 22.4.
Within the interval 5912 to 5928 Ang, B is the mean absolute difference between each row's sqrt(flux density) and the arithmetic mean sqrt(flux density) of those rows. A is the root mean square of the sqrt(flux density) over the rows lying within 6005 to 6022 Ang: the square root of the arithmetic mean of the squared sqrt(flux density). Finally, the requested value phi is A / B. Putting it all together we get 350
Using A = 14.5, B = 0.0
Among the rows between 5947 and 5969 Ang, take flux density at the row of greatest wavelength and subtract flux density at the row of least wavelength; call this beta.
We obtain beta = 21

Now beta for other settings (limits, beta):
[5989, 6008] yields 22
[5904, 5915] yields 11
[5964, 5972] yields 9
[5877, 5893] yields -57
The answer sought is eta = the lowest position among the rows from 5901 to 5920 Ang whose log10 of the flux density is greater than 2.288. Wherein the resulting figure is 5913.25 Ang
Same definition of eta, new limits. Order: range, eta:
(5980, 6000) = 5981.72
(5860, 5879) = 5872.54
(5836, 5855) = 5837.49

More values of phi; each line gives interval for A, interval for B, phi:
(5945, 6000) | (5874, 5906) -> 17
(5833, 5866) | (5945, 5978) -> 37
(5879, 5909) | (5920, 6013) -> 39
